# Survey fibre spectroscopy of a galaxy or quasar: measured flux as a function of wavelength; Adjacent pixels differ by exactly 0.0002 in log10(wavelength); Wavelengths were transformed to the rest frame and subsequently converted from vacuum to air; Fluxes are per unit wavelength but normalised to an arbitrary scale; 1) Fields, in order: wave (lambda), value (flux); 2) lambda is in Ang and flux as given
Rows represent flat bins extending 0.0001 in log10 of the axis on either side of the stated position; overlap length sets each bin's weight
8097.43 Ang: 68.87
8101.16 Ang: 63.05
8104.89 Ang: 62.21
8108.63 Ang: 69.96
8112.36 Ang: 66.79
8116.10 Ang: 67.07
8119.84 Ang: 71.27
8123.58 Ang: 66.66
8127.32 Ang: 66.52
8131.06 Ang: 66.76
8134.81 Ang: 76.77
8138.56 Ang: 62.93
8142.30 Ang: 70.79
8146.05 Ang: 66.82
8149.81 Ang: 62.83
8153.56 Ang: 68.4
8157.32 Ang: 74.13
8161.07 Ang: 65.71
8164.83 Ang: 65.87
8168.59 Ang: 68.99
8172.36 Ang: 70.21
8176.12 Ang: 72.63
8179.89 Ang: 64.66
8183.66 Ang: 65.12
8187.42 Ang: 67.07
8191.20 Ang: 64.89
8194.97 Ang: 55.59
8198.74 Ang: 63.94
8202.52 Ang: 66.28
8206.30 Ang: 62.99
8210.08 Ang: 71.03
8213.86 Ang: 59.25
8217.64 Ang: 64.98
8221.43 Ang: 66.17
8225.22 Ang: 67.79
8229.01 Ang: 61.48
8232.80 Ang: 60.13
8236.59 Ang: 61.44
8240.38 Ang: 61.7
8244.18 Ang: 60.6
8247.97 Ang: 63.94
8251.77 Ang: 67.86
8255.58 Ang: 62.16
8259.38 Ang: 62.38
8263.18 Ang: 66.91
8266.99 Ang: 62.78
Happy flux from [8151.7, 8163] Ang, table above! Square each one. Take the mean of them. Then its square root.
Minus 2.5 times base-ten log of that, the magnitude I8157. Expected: -4.60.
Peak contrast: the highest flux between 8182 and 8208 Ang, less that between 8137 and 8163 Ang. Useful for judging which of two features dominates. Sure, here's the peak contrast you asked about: -7.1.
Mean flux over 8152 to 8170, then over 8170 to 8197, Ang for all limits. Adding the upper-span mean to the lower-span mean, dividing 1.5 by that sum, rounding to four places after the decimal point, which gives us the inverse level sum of 0.0112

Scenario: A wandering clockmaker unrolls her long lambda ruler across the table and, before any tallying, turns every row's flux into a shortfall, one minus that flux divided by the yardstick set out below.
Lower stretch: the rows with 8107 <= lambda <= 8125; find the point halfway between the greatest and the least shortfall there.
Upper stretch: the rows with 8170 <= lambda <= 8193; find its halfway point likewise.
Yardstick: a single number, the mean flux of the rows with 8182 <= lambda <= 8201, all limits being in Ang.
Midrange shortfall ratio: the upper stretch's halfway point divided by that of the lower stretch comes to 0.94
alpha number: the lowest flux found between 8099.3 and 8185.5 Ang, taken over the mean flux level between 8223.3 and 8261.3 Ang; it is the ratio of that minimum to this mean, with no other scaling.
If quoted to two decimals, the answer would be 0.99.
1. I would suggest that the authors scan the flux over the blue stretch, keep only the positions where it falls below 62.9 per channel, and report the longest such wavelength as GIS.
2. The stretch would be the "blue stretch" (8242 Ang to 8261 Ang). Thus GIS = 8259.38 Ang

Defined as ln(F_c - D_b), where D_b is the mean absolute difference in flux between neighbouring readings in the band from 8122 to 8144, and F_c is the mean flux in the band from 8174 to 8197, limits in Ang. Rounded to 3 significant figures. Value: 4.07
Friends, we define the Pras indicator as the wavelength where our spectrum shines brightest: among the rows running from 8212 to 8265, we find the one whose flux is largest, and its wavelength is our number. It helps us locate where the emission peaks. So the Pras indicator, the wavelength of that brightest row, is 8251.77 Ang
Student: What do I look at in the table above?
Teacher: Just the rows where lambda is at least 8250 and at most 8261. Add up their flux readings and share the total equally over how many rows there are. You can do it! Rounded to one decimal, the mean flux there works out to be 64.1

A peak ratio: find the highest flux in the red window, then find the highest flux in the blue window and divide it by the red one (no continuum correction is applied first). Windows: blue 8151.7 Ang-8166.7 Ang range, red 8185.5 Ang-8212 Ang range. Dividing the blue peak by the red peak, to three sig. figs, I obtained 1.04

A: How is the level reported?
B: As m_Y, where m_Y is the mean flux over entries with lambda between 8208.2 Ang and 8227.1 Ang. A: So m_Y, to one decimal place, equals 65.8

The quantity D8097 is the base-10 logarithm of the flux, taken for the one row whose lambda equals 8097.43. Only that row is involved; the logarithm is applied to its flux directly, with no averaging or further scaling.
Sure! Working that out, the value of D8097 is 1.84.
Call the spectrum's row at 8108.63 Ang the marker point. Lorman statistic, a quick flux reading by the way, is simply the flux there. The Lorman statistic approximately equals 69.96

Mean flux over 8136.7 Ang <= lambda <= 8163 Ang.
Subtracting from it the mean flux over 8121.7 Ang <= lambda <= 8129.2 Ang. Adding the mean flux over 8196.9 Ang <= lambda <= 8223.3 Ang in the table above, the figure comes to 66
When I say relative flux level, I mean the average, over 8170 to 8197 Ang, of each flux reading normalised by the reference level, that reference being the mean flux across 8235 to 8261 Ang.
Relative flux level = 1.05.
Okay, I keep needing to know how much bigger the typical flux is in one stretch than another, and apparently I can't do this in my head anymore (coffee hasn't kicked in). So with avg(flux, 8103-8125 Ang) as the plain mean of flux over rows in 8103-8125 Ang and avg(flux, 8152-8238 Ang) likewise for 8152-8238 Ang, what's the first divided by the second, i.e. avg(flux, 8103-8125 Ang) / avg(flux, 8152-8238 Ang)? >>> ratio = 1.03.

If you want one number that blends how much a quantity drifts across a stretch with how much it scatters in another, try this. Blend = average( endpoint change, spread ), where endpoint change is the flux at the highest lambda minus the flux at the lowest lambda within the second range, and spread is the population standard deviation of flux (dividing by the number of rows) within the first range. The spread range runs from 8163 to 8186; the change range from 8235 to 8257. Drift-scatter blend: 1.8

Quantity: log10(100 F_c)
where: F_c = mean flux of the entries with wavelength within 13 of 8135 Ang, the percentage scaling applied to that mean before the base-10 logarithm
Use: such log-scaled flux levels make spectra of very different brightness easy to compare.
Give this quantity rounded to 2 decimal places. 3.83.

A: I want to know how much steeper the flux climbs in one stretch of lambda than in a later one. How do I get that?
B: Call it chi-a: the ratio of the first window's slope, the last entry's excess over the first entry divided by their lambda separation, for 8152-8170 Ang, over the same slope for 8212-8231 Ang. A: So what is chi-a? 0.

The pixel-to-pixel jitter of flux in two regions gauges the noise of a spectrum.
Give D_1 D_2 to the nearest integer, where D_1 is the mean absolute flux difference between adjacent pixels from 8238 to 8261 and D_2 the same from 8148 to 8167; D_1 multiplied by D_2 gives 14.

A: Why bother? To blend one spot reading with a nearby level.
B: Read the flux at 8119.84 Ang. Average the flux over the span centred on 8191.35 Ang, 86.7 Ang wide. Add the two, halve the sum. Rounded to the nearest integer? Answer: 68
